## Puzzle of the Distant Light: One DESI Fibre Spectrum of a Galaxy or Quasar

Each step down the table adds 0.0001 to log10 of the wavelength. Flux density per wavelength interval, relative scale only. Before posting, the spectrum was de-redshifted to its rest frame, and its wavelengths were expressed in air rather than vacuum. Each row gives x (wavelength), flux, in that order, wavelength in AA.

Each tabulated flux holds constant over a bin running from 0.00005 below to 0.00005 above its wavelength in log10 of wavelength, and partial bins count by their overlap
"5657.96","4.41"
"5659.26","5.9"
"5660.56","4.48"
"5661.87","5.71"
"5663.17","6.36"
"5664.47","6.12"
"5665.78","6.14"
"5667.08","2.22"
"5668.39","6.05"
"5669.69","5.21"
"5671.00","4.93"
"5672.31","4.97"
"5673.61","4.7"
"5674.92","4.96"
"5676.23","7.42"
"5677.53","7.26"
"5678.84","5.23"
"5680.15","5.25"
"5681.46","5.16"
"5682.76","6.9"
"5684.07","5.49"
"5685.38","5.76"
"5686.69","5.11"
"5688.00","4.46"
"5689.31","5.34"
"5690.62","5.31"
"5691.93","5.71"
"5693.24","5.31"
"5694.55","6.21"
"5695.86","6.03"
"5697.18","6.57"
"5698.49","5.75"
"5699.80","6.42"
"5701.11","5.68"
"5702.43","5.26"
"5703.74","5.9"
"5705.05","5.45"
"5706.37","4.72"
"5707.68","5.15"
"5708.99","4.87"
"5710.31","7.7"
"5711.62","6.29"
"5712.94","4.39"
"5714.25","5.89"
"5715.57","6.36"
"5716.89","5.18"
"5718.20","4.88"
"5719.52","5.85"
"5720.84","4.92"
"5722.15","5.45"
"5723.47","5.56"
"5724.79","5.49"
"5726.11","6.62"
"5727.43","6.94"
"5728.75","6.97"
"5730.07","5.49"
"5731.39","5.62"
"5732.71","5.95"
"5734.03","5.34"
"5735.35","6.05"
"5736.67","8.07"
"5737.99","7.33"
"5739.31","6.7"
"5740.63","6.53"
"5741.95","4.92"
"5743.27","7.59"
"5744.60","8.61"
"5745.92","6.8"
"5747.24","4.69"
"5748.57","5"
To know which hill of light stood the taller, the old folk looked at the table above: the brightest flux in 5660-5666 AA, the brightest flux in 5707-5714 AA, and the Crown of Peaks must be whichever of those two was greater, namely 7.7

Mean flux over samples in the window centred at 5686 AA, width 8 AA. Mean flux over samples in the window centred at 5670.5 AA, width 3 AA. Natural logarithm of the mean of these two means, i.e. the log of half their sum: 1.67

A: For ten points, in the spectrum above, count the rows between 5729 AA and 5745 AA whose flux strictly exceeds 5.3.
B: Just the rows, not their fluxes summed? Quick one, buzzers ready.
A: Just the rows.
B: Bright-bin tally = 11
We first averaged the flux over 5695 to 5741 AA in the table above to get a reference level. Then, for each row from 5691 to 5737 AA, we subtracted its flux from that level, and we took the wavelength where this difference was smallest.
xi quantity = 5736.67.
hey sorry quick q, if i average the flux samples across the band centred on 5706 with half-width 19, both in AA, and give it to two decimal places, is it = 5.59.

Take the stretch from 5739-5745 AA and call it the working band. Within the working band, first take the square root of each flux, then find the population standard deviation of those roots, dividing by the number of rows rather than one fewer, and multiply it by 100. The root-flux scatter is 24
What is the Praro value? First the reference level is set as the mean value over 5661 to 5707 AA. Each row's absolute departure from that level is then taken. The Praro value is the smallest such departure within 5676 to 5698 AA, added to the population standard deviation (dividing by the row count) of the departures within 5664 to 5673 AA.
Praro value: 1.07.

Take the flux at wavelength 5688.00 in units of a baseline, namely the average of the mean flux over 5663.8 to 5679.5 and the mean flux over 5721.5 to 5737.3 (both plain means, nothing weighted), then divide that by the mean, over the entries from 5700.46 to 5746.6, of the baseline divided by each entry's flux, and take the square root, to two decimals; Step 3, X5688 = 0.88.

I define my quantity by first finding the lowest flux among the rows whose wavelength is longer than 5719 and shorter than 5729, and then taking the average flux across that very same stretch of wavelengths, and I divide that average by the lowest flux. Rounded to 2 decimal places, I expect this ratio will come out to 1.21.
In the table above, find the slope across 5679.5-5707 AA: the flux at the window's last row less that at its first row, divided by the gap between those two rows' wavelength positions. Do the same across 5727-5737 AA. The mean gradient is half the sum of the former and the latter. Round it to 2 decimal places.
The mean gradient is 0.05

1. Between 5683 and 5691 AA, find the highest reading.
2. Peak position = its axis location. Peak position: 5685.38 AA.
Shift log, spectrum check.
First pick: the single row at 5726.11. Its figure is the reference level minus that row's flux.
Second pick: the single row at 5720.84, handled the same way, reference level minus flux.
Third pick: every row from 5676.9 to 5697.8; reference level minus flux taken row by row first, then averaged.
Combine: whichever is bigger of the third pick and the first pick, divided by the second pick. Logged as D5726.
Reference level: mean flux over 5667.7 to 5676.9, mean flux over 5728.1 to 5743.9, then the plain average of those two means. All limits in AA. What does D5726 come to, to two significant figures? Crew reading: 0.23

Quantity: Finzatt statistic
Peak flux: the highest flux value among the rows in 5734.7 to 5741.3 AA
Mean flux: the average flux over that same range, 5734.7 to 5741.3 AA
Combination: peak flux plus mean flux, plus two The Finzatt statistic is 17.0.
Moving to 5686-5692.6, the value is 12.9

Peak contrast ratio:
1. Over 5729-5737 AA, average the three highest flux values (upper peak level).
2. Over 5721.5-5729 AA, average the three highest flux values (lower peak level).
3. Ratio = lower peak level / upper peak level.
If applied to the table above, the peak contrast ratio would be 1.02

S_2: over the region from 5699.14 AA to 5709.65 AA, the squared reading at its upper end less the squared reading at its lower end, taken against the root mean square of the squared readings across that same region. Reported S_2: -0.58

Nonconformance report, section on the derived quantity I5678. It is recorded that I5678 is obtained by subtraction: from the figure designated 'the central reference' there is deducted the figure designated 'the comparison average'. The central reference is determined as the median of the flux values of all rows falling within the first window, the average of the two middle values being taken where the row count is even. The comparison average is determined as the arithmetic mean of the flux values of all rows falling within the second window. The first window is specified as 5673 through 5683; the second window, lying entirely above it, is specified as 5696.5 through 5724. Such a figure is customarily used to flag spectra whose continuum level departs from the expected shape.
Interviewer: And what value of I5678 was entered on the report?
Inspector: -0.39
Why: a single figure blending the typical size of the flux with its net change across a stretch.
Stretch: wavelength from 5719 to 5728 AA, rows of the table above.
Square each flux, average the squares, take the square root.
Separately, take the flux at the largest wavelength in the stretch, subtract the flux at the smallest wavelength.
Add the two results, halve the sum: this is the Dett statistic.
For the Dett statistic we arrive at 3.5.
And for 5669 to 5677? 3.8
